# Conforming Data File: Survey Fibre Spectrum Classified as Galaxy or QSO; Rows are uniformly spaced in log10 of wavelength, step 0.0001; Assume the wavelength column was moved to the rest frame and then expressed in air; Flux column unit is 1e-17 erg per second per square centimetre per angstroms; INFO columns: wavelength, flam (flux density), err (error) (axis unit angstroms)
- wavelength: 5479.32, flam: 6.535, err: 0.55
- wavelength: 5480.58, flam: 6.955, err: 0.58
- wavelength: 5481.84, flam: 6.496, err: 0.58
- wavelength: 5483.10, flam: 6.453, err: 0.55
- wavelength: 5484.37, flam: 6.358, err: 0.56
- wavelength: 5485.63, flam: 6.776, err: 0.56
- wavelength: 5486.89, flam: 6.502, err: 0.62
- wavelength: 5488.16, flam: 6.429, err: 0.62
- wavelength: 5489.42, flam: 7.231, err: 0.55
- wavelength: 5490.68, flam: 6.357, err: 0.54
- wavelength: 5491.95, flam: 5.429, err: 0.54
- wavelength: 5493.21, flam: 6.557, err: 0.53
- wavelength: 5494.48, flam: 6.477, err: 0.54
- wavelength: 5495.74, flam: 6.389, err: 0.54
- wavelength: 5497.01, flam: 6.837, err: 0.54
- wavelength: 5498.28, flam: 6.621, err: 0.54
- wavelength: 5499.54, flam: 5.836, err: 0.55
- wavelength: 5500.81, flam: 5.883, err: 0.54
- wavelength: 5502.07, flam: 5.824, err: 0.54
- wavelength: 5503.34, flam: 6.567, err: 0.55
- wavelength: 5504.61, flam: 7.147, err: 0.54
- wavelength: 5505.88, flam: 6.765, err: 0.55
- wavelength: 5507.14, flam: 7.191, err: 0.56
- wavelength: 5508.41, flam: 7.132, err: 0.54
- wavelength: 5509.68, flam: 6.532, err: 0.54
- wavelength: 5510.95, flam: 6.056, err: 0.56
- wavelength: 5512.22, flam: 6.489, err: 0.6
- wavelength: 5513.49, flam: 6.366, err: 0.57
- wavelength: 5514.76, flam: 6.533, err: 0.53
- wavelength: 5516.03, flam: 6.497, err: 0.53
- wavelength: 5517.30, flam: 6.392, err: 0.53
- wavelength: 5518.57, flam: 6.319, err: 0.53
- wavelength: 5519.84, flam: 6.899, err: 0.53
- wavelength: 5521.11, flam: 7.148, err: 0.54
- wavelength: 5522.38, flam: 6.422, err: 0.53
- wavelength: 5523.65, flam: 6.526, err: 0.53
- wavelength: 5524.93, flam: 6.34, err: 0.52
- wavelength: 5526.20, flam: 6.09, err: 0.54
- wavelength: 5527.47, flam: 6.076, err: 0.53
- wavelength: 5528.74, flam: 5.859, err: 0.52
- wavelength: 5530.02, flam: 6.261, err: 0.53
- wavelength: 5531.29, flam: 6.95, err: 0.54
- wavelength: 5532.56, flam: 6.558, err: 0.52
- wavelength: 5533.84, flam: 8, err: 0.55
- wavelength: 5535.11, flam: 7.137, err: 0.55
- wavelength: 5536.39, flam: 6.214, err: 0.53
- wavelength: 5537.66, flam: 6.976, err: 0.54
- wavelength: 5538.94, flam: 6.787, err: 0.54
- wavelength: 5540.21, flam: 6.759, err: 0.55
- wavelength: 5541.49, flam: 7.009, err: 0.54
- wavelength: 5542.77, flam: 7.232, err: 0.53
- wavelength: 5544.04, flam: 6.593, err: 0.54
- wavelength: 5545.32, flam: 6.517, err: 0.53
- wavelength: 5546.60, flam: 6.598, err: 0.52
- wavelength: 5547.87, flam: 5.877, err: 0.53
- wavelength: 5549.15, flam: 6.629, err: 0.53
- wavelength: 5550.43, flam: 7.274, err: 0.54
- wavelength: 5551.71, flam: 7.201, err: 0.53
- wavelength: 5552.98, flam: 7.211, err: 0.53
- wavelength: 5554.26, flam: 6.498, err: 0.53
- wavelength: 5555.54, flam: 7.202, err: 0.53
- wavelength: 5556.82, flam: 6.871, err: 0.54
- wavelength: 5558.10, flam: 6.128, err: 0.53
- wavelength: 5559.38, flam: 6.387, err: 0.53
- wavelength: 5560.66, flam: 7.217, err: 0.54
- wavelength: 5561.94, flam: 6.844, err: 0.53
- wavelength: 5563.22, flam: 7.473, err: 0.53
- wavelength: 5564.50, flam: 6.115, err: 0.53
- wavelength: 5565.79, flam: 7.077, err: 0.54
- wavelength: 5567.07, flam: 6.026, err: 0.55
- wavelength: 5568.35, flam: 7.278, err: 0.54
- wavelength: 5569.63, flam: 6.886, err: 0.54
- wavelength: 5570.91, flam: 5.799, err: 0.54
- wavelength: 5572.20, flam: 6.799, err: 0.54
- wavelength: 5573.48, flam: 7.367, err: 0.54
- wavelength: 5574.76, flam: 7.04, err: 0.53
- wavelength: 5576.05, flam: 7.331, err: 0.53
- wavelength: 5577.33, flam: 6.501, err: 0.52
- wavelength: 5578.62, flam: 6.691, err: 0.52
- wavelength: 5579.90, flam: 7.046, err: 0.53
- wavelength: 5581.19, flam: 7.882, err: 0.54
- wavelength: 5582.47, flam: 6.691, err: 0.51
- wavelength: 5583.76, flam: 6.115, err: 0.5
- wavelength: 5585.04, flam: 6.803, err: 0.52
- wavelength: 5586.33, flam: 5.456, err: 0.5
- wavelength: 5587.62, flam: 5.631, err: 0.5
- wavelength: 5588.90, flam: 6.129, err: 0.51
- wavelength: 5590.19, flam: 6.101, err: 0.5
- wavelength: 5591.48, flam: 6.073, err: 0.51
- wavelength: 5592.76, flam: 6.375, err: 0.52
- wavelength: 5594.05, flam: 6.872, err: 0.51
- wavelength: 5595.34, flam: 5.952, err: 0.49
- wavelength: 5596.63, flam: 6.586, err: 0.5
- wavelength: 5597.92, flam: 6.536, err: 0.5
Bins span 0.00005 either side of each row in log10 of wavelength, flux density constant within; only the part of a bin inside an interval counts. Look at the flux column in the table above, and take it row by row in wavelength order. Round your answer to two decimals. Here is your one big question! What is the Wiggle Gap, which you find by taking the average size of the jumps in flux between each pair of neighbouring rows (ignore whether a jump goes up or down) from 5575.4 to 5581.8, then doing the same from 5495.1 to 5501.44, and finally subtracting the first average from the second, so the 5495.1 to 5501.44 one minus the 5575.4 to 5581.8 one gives -0.18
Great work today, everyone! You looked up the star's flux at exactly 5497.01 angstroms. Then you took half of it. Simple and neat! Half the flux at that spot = 3.4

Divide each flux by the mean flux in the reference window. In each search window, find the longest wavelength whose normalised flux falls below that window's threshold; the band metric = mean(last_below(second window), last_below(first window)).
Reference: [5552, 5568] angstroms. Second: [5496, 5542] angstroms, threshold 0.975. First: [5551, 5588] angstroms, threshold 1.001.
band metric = 5562.0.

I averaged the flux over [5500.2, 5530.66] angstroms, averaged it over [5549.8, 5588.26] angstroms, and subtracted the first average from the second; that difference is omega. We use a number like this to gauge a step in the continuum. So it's 0.29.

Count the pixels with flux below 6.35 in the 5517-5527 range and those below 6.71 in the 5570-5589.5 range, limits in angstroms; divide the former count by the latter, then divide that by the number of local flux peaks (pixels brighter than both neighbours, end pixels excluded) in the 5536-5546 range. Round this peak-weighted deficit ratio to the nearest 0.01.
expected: 0.19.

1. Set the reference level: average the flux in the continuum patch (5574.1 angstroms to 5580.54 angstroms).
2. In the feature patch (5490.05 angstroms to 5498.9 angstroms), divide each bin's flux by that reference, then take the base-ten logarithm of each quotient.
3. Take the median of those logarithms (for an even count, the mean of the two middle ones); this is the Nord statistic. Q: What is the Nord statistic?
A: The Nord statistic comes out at -0.029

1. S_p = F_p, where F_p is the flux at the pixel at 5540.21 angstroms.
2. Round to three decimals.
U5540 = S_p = 6.759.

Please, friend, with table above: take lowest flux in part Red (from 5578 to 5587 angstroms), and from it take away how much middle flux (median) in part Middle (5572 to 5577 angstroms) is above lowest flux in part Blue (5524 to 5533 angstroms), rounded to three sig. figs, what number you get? 4.13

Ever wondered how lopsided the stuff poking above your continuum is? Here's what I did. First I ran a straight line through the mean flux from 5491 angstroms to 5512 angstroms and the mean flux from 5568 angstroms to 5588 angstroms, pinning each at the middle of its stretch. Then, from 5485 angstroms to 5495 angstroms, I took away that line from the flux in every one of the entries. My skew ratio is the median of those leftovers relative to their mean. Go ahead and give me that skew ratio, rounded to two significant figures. 1.3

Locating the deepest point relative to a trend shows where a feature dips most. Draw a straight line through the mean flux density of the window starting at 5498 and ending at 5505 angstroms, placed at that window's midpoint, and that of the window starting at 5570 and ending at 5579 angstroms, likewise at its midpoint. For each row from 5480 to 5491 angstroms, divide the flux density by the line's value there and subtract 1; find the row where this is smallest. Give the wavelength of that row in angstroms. 5490.68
